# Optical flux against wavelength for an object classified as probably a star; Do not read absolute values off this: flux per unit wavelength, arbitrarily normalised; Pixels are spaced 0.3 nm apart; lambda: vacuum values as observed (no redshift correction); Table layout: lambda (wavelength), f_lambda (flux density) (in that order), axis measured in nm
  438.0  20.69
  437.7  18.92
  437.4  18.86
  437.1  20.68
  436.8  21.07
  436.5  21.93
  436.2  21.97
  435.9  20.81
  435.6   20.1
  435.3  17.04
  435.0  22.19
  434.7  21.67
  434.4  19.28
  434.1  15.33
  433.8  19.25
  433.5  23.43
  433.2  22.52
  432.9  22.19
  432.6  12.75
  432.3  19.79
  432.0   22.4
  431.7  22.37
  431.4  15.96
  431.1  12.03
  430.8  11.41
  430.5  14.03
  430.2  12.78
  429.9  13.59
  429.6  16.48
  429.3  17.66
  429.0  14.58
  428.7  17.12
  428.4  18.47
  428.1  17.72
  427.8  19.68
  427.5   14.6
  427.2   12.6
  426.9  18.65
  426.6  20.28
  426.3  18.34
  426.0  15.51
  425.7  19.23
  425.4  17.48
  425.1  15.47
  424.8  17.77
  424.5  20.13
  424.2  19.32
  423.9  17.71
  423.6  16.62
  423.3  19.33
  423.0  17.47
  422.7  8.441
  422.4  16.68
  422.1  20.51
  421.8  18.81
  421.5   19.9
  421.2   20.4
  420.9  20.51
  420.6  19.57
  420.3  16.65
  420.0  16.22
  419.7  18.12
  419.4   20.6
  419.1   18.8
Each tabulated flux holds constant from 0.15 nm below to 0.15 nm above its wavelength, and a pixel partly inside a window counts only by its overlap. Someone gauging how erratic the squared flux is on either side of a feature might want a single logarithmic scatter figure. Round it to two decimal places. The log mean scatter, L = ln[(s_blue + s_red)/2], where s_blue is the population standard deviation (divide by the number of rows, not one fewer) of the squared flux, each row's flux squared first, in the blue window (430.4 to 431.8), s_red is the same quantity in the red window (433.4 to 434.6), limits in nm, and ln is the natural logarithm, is 4.81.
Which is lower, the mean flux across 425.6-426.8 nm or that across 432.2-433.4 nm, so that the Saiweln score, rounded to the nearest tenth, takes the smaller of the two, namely 18.3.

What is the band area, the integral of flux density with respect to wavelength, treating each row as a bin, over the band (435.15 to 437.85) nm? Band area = 54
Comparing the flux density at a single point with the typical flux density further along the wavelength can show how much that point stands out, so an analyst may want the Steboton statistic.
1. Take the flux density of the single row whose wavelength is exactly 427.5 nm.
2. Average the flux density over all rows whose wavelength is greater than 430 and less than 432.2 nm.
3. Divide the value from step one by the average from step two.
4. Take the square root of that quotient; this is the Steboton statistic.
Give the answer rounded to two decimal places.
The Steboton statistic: 0.96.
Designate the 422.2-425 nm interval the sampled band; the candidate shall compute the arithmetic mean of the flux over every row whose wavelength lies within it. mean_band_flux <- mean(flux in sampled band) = 17.1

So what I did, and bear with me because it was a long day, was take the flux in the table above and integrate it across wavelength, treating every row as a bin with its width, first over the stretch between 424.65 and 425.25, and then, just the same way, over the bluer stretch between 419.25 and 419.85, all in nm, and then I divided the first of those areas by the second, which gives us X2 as 0.86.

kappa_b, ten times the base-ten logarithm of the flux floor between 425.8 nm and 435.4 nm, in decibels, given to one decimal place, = 10.6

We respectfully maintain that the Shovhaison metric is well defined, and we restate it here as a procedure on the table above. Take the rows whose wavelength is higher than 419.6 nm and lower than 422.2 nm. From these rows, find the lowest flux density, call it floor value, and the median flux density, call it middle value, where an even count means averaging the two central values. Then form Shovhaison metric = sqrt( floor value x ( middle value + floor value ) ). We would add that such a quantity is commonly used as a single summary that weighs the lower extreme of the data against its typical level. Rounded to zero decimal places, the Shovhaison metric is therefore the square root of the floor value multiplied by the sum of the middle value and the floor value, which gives 24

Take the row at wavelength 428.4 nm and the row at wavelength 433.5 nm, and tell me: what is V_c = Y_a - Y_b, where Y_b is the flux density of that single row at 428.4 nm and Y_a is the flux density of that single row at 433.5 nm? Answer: 5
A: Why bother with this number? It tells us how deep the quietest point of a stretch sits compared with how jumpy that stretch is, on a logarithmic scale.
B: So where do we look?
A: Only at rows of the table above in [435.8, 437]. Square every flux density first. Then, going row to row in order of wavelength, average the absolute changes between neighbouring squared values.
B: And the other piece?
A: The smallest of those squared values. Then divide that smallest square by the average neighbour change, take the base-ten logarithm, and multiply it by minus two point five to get -2.9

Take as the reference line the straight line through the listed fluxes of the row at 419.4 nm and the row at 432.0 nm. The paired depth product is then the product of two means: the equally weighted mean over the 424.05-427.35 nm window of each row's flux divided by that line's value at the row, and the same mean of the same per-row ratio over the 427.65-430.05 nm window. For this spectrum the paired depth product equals 0.64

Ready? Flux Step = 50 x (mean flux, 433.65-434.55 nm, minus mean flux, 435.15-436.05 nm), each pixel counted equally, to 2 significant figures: -68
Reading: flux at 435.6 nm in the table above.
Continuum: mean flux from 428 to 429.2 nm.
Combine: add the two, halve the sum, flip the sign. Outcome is -18.5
